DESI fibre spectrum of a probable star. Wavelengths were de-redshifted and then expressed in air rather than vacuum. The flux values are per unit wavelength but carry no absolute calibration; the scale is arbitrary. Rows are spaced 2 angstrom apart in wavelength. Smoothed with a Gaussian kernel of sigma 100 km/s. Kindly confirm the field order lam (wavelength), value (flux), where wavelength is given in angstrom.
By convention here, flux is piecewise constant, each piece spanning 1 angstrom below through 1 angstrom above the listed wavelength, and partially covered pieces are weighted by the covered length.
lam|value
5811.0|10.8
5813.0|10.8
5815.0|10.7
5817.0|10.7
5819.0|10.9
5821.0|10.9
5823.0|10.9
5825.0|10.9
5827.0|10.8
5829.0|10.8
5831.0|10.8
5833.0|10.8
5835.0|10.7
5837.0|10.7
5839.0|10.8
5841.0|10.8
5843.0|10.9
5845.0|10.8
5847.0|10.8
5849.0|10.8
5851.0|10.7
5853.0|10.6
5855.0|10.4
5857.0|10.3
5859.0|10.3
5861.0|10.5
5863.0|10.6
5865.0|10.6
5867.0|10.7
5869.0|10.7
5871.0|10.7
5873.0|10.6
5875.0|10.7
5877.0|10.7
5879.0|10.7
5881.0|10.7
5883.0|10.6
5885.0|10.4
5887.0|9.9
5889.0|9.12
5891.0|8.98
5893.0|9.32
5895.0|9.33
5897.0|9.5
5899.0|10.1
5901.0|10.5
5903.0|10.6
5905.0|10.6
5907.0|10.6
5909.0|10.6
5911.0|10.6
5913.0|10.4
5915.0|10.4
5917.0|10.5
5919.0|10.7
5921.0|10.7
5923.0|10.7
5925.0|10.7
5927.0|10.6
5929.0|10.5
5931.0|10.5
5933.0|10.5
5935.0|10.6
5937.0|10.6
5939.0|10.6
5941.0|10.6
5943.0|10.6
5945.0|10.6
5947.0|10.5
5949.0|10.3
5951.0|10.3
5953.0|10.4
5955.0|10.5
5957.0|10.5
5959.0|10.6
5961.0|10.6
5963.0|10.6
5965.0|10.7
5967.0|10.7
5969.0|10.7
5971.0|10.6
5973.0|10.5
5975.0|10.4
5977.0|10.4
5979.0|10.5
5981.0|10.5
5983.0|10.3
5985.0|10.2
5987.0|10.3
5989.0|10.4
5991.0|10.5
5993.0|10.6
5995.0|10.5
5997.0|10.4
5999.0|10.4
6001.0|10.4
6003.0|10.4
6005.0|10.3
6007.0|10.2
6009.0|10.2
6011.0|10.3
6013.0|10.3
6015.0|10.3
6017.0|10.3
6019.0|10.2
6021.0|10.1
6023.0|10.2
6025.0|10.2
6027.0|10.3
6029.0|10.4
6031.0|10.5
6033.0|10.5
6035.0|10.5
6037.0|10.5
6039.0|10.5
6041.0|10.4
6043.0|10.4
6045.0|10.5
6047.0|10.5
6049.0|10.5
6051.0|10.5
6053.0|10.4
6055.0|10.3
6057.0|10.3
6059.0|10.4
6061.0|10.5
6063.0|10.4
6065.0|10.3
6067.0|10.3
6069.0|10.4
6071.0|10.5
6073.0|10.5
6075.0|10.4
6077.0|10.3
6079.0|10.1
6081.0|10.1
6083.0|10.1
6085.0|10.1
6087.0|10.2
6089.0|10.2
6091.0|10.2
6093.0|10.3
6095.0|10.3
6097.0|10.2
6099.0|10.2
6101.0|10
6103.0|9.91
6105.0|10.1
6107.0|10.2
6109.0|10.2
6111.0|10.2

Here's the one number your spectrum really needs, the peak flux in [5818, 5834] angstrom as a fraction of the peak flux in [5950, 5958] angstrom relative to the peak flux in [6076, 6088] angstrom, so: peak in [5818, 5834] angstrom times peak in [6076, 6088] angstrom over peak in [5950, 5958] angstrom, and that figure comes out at 10.7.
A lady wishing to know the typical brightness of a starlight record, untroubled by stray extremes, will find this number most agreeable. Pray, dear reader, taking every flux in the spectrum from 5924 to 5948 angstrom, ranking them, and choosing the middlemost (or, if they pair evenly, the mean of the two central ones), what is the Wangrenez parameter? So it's 10.6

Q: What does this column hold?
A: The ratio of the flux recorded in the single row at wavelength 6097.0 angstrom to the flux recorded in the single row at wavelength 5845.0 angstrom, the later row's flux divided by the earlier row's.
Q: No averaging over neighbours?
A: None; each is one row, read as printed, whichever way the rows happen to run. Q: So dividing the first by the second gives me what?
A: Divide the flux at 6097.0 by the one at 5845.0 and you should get 0.94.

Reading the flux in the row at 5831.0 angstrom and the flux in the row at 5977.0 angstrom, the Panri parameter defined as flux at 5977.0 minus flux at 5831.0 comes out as -0.40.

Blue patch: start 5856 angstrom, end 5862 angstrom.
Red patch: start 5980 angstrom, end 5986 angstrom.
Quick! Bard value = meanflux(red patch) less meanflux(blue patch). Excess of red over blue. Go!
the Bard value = -0.03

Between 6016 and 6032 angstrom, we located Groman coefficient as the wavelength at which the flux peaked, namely 6031.0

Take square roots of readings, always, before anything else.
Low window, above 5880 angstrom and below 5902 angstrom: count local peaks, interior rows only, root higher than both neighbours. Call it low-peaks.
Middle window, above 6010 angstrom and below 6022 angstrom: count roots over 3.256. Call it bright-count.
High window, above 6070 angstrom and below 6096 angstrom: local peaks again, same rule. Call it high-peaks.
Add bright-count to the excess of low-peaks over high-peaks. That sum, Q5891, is 0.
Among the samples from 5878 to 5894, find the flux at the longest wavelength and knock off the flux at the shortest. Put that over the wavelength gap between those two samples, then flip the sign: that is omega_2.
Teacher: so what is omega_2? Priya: 0.10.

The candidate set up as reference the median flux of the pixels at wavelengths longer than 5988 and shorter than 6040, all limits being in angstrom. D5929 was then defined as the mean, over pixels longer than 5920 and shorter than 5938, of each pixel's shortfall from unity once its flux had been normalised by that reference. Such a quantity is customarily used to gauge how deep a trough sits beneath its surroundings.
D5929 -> -0.019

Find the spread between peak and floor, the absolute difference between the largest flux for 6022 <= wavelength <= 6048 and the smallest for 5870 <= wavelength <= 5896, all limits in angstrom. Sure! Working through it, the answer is 1.52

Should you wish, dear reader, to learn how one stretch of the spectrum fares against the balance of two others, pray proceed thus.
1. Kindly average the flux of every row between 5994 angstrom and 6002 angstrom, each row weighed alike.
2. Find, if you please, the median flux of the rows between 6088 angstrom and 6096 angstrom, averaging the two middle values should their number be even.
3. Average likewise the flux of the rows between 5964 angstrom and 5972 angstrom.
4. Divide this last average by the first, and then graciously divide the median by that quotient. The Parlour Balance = 10.0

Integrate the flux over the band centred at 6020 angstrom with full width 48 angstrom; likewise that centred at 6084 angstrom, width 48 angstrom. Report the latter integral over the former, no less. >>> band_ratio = 0.990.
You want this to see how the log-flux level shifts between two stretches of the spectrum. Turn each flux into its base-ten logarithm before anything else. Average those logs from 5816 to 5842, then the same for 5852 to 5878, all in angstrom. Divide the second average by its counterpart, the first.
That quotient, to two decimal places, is 0.99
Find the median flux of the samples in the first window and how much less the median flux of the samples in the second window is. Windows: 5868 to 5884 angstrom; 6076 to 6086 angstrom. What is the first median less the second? 0.60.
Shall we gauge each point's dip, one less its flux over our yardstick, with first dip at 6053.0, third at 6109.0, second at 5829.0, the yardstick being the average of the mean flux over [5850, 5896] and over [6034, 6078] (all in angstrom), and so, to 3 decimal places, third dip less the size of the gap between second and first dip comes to -0.022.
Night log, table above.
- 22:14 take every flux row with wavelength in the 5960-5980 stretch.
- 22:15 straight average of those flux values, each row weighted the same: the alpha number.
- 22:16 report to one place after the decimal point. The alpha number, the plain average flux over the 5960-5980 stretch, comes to 10.6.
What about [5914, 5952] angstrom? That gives 10.6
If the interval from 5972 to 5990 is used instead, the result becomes 10.4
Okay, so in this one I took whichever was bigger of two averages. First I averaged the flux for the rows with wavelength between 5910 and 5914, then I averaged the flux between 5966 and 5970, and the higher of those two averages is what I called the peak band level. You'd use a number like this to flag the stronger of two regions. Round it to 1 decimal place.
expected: 10.7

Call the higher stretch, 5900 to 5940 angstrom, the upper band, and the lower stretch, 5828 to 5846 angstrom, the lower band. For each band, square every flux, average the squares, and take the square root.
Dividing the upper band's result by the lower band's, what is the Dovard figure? 0.98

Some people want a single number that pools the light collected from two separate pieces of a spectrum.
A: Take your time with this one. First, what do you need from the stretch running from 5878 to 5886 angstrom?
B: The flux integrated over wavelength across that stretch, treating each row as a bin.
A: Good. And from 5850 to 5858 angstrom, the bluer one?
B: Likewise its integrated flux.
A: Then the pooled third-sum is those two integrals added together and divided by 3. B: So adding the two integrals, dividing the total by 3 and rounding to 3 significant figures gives 56.3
